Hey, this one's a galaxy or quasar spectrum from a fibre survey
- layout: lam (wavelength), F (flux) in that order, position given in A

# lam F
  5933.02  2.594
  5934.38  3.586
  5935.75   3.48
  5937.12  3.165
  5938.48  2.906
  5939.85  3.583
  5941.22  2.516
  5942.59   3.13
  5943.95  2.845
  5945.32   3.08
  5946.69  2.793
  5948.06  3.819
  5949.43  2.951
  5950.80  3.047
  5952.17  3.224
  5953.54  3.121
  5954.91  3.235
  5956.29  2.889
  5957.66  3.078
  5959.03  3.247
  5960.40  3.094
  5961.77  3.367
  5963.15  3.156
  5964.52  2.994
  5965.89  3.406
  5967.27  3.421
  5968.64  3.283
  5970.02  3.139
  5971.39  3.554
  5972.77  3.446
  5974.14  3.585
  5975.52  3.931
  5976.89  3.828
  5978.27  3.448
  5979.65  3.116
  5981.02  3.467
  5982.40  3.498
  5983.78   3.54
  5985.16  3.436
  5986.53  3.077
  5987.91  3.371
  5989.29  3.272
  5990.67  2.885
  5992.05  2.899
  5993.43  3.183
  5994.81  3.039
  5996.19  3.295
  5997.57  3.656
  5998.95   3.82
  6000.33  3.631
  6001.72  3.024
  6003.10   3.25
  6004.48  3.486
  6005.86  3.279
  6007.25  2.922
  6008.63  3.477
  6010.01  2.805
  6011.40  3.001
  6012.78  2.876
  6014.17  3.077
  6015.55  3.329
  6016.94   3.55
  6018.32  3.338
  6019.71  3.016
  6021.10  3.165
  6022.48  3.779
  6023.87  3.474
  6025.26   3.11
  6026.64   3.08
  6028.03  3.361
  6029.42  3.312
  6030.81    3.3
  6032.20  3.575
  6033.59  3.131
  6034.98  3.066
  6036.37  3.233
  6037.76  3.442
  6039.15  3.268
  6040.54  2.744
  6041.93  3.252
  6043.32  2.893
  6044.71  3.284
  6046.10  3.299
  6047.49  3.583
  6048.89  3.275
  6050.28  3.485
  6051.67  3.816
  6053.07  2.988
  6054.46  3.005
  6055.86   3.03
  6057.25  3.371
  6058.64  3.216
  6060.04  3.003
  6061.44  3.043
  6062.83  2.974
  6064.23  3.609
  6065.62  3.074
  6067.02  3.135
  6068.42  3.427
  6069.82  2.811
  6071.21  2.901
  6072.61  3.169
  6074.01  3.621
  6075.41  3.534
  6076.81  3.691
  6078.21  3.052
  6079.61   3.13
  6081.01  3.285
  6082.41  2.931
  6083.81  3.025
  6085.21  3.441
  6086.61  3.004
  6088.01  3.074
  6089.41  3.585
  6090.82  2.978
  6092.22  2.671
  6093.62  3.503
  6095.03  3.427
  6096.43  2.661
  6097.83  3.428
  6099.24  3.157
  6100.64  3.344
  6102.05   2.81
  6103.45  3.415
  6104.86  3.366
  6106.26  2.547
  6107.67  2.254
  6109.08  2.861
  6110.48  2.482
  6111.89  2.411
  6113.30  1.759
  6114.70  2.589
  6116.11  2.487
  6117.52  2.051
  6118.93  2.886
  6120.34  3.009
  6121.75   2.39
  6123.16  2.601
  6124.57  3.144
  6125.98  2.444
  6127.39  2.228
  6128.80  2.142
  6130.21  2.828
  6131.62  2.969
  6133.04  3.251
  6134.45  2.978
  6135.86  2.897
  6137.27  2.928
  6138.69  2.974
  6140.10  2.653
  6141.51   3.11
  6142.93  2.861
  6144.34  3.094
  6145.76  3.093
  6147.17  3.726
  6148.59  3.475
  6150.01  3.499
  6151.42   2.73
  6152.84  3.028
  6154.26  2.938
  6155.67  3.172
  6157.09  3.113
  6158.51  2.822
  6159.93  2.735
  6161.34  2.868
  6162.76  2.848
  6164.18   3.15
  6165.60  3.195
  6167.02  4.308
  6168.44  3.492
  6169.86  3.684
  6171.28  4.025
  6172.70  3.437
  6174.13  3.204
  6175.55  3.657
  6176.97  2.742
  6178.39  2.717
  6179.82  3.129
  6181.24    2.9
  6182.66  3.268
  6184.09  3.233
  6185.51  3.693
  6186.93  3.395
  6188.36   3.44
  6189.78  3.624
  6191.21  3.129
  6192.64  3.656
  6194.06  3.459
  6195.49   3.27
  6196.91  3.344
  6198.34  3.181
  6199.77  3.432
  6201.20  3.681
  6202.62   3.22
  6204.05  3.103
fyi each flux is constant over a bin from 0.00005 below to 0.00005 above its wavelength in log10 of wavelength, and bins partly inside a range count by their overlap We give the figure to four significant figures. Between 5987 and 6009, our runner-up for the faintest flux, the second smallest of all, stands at 2.899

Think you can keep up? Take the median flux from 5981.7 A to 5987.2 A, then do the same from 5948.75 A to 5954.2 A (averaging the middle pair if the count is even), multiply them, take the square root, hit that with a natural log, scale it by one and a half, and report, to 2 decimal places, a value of 1.78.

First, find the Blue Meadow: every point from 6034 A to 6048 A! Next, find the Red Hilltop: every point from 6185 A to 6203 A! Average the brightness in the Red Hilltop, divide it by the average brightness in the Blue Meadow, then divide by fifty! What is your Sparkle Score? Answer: 0.0214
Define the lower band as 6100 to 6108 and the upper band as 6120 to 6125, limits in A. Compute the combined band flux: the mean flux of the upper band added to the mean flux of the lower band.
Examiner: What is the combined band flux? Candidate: 5.7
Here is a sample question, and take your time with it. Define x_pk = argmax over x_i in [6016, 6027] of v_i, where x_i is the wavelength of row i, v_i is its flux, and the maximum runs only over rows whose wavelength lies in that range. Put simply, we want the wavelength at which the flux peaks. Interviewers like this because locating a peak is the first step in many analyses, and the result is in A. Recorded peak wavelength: 6022.48 A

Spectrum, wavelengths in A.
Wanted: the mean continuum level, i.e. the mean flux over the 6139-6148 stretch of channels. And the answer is 3.1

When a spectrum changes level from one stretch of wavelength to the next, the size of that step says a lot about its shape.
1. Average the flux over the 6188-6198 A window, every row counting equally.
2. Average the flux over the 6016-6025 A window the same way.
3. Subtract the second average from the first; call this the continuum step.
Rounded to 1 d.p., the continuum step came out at 0.0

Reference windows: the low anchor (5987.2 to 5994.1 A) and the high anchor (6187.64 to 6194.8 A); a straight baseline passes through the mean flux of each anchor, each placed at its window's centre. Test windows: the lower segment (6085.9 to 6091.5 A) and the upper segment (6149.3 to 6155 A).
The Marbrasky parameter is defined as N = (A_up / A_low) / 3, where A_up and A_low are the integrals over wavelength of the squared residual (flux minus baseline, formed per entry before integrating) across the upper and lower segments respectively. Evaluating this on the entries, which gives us 0.87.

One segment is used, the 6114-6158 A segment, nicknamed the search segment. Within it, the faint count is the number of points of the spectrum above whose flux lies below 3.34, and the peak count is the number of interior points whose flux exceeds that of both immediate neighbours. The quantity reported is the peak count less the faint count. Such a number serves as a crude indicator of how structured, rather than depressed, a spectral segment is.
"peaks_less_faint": -18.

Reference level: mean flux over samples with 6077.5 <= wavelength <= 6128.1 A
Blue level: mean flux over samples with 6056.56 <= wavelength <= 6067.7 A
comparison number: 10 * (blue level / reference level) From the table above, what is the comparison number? 11.1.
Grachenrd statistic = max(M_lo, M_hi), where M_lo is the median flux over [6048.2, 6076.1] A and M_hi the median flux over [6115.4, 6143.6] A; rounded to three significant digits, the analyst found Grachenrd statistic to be 3.15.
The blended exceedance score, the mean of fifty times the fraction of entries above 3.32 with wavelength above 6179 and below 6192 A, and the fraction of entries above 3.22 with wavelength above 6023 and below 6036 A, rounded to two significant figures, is 11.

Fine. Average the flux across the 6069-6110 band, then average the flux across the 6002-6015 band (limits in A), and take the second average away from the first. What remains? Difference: 0.0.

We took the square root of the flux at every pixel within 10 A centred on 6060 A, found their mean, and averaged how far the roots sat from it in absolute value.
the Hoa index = 0.05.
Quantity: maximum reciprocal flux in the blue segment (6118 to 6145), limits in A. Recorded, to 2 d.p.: 0.47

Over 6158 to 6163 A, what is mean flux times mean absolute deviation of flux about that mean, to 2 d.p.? 0.12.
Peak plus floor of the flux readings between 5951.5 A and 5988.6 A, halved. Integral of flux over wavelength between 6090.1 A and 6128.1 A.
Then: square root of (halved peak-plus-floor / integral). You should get 0.180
